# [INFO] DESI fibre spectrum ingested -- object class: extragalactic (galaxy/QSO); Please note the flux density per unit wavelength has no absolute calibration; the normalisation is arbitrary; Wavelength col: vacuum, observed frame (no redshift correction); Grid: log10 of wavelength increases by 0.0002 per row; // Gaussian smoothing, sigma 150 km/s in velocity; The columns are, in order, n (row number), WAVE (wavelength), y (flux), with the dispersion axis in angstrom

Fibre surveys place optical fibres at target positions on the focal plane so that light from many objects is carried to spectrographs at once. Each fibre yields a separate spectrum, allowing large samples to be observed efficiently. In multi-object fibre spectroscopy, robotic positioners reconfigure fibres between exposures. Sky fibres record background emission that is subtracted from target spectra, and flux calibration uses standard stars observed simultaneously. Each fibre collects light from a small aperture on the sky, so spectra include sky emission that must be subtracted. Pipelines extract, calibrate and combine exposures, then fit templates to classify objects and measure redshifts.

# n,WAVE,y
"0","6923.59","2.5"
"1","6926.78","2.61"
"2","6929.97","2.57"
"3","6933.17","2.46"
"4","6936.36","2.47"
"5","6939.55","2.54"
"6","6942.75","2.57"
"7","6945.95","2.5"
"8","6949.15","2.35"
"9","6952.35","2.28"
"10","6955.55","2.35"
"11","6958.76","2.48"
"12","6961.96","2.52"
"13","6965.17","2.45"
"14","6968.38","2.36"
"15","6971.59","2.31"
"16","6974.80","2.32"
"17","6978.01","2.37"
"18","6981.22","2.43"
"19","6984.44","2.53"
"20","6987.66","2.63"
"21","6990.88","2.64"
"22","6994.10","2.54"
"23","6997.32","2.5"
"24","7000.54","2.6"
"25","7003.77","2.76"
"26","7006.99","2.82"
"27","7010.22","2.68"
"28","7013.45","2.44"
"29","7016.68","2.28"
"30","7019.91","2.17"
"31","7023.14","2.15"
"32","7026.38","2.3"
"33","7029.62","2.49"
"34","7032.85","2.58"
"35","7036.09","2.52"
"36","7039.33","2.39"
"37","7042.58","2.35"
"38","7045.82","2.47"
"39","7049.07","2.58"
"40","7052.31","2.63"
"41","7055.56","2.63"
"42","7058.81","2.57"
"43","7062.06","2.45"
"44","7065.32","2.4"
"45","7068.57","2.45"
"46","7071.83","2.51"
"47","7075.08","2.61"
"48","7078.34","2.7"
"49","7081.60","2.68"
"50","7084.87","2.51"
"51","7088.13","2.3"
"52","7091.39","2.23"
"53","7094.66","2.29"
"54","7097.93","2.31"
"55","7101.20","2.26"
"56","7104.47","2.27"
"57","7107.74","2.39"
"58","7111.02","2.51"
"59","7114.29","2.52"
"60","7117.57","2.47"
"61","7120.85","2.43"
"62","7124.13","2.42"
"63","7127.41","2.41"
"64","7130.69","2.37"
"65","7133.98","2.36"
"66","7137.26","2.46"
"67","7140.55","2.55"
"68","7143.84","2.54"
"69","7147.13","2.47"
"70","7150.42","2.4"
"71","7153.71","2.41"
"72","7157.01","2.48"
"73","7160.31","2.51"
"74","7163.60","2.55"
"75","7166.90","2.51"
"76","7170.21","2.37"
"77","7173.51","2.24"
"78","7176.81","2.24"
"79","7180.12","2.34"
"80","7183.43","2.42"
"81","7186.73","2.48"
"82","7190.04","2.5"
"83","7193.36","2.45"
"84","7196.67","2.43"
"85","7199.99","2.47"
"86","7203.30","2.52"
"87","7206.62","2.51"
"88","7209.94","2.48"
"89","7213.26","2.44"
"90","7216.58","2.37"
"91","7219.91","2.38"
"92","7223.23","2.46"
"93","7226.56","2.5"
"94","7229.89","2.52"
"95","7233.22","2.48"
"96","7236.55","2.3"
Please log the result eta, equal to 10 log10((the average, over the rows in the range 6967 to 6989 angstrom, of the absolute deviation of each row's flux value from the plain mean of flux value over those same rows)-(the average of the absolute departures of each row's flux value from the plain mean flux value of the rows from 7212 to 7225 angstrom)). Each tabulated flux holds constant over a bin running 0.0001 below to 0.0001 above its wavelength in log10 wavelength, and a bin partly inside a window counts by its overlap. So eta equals -12.6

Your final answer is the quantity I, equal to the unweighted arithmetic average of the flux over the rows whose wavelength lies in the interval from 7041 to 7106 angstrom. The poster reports 2.46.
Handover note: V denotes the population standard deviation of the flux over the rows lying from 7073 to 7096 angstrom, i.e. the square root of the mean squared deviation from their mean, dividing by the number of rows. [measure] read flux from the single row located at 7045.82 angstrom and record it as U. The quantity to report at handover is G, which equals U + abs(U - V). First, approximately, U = 2.47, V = 0.18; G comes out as 4.76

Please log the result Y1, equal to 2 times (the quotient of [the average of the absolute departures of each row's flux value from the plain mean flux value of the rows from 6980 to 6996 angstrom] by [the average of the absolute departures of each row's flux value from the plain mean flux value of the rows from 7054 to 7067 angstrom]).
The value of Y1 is 1.5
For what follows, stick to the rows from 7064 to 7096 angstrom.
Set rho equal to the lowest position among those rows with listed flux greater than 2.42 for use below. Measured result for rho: 7068.57 angstrom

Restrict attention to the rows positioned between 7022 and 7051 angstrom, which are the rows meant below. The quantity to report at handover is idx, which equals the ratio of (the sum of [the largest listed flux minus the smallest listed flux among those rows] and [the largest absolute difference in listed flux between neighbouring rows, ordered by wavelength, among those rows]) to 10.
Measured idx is 0.062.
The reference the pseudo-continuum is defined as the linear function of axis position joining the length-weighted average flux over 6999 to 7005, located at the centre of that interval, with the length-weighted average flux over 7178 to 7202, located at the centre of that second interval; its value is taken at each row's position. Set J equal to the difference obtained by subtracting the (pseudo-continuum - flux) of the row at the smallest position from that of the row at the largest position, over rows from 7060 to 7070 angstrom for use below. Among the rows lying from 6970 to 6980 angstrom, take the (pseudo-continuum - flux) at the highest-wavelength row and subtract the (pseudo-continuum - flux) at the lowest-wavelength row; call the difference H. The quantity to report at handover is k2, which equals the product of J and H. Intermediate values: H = -0.07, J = -0.01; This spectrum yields 0.001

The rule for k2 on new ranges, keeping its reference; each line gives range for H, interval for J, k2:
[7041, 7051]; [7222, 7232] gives 0.016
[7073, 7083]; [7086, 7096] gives 0.000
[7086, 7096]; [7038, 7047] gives 0.000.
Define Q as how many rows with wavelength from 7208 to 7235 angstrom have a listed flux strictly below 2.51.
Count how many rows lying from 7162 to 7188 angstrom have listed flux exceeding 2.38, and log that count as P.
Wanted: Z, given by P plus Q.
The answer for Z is 11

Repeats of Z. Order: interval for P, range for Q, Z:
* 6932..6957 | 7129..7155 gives 11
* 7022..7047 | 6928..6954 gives 10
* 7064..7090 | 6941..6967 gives 13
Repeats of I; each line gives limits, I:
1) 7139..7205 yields 2.44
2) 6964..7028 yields 2.46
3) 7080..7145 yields 2.41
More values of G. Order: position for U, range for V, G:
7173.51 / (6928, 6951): 4.41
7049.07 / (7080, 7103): 5.01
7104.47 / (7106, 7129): 4.49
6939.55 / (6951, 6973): 5.00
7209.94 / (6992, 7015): 4.83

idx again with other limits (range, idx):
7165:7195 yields 0.041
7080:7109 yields 0.066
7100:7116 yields 0.038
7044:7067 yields 0.035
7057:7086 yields 0.047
